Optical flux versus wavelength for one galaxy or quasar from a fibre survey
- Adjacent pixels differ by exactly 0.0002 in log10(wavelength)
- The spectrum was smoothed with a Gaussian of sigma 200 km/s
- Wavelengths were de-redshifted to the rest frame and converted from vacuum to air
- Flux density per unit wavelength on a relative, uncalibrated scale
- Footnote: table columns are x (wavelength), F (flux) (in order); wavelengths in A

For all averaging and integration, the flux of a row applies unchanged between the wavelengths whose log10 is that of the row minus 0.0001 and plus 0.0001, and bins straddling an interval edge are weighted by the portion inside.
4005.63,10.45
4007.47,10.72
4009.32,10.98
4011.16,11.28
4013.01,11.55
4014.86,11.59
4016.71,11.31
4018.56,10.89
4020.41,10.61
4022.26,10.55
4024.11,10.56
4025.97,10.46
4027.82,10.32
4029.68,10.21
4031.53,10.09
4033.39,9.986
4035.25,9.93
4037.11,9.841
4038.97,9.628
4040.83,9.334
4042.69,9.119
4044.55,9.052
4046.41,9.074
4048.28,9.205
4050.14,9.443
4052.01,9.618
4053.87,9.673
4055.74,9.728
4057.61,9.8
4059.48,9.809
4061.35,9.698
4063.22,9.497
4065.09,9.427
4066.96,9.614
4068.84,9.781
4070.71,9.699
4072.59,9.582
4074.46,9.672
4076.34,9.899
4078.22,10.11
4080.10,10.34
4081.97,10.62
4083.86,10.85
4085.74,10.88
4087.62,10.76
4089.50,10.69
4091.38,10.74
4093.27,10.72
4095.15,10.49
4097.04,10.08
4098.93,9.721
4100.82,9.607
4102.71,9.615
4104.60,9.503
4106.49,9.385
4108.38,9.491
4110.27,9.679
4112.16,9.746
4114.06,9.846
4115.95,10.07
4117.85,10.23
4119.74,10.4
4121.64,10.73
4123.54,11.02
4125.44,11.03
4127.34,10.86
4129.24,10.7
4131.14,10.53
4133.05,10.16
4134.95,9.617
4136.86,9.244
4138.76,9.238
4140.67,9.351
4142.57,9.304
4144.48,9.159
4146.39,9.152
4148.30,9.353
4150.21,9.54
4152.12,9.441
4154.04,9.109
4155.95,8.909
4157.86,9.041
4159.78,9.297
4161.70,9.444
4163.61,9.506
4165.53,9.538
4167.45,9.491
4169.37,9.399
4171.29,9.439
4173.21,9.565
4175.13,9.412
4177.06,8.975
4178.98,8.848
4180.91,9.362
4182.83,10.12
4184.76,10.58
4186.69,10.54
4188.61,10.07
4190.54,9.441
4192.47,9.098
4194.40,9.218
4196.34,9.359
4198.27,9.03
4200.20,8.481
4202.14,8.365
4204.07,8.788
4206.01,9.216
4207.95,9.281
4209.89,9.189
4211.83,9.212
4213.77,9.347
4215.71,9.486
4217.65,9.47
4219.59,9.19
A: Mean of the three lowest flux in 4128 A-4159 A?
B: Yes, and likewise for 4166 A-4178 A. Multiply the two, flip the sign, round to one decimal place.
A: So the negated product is -83.5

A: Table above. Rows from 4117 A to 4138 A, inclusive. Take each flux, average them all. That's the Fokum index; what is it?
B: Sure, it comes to 10.4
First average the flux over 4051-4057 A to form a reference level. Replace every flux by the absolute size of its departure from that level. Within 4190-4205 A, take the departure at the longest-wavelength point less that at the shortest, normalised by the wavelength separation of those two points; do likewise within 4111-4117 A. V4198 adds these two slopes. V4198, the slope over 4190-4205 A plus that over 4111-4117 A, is 0.13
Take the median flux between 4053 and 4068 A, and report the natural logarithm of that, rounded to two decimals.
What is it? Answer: 2.27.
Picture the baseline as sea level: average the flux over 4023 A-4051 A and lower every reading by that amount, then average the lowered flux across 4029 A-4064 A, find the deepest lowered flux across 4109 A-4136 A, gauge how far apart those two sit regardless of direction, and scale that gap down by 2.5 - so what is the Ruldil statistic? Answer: 0.00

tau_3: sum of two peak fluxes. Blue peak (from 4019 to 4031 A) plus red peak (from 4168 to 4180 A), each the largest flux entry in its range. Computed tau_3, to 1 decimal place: 20.2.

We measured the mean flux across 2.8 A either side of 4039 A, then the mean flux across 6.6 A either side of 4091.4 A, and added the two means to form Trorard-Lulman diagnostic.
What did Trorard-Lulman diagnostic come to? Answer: 20.2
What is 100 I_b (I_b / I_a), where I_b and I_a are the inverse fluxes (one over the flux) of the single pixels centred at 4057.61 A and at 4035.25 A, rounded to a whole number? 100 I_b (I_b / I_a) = 10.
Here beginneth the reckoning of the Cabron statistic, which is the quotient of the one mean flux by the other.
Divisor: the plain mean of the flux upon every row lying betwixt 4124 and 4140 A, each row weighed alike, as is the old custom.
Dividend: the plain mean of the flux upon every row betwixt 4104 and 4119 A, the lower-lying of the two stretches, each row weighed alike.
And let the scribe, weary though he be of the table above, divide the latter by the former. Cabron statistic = 0.96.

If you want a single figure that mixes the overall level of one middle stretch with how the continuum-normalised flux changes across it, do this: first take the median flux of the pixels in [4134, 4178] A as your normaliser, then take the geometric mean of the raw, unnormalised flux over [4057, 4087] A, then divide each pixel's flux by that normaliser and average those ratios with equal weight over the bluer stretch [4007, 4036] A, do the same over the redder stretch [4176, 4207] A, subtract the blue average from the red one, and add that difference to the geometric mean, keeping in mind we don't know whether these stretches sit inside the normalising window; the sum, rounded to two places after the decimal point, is 9.80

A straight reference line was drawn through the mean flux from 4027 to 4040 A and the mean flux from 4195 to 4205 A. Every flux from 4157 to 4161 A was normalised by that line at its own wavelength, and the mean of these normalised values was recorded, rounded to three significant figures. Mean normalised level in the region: 1.01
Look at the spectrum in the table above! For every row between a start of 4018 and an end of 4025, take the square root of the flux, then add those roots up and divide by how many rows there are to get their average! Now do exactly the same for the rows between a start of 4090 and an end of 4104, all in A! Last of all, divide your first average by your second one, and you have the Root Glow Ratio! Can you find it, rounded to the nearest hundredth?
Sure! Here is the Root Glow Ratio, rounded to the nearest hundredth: 1.03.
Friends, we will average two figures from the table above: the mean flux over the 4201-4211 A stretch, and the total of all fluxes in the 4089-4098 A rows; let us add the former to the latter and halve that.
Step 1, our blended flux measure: 30.8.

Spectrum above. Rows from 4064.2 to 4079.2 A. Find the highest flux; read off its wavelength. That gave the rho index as 4078.22 A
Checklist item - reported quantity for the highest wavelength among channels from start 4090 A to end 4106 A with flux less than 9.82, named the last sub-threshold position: 4104.60 A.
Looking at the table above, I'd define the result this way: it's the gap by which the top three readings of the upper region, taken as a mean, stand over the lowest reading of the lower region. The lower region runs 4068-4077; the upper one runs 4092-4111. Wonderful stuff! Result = 0.8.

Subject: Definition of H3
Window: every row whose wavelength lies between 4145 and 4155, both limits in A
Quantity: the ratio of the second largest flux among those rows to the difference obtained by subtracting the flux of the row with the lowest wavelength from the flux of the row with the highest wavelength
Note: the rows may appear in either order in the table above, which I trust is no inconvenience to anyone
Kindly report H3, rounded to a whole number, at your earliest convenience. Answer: -220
